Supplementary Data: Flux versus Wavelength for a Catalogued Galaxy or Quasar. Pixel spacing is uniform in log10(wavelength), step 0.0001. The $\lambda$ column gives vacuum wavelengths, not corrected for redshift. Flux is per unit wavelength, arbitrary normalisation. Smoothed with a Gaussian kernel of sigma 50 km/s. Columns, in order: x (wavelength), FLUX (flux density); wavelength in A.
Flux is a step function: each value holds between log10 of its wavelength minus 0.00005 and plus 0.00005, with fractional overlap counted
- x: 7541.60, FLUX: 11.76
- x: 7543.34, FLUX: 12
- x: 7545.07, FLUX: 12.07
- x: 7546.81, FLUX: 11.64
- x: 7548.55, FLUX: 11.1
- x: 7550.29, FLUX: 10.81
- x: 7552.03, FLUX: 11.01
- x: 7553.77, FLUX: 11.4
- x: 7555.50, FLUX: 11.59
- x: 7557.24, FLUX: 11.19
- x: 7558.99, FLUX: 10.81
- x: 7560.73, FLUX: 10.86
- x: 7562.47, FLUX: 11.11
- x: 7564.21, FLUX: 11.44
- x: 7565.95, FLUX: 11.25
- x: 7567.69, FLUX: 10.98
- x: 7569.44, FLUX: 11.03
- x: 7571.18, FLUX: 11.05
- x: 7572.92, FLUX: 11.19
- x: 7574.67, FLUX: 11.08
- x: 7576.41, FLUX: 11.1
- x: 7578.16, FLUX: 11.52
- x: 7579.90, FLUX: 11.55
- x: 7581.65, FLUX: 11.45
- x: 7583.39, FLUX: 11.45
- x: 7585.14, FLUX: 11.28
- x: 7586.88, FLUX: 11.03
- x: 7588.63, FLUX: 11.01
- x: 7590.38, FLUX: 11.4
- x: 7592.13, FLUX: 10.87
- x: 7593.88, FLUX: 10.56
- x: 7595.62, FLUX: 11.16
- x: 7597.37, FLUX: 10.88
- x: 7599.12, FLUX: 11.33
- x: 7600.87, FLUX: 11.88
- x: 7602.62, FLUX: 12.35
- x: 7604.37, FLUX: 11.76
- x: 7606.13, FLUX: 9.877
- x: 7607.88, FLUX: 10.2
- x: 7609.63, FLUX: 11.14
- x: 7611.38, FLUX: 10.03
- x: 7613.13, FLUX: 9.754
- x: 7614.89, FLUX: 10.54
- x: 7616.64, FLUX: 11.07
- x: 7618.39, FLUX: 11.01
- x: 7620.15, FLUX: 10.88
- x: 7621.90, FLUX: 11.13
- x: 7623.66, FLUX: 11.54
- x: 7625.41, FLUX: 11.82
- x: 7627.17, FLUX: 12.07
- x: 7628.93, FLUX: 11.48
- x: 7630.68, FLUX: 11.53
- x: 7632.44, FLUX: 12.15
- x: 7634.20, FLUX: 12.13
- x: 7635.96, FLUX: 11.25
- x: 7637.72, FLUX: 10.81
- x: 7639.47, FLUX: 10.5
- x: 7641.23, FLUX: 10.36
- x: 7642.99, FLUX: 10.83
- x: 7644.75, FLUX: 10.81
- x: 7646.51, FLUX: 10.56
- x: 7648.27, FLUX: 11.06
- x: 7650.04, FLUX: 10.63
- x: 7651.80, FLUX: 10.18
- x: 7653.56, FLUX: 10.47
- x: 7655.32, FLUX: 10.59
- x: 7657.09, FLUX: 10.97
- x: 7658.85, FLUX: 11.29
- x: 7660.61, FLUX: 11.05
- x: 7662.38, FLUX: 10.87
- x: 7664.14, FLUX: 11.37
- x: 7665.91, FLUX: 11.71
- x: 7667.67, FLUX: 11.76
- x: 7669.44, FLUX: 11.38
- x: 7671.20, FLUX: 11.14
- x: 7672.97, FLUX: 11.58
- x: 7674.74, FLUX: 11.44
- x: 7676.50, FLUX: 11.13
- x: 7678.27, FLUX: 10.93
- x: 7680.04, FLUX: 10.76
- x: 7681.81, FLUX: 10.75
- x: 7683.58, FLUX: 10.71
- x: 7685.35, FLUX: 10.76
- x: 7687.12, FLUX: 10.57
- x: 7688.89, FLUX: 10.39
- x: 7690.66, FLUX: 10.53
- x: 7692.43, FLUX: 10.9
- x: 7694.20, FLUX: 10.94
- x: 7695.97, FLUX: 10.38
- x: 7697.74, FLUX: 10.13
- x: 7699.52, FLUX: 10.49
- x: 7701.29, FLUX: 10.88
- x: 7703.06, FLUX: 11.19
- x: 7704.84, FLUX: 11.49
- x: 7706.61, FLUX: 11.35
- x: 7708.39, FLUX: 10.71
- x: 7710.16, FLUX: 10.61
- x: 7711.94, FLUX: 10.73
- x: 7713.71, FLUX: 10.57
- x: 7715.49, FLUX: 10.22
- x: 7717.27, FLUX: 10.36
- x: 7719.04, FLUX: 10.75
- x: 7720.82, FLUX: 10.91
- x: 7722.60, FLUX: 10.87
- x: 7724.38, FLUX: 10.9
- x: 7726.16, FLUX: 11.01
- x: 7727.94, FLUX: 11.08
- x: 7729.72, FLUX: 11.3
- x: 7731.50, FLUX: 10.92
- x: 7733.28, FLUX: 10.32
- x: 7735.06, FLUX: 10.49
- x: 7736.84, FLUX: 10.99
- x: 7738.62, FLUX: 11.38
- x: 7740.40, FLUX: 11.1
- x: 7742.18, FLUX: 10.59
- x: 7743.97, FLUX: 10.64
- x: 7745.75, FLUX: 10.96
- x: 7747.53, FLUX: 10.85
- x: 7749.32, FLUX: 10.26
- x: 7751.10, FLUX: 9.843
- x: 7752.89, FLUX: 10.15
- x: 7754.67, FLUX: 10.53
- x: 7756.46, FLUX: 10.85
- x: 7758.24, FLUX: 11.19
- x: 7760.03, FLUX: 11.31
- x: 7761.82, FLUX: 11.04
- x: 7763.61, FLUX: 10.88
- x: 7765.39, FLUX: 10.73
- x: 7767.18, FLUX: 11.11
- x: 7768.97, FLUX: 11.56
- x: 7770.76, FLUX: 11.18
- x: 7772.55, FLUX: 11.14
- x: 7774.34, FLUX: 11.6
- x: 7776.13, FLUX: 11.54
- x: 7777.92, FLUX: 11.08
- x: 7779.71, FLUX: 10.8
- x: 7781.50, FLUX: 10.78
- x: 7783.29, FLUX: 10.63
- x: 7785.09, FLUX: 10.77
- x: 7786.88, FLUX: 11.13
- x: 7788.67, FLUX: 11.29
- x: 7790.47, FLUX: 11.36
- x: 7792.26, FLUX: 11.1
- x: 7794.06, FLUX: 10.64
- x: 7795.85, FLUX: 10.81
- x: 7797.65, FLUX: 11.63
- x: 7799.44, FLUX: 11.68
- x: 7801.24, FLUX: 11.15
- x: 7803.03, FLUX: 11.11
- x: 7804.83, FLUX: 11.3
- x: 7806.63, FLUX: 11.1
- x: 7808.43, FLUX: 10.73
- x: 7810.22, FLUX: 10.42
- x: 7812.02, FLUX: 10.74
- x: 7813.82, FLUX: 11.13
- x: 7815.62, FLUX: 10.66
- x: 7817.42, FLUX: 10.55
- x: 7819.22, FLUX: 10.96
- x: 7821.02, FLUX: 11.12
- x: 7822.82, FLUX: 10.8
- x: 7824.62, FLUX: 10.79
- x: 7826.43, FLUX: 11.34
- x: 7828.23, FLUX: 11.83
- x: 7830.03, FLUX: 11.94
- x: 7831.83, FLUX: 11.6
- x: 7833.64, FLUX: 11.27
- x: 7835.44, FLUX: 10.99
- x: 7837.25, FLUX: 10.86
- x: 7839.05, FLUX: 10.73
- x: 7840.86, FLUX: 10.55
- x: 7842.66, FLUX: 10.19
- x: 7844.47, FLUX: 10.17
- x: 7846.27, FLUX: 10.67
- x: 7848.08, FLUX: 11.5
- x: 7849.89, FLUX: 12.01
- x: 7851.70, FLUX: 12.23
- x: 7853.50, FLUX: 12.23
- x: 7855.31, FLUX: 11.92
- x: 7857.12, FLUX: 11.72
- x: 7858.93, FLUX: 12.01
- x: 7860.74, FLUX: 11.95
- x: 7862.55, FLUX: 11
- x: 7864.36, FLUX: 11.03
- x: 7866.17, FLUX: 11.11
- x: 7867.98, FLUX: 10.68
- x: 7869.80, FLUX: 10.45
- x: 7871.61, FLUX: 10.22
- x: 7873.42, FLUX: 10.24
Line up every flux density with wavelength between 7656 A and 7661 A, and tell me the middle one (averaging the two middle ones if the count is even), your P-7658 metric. 11.05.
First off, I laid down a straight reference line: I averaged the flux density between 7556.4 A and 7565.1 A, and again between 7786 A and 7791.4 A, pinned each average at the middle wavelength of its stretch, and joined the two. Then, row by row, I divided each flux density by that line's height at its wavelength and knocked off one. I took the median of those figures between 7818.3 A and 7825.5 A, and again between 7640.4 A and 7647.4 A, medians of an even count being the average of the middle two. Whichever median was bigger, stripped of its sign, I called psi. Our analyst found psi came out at 0.036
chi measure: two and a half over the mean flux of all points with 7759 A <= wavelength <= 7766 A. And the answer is 0.227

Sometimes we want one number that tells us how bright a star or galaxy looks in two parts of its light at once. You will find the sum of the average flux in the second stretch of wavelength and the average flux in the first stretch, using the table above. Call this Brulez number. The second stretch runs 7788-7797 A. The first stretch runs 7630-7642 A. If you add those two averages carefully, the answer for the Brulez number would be 22.3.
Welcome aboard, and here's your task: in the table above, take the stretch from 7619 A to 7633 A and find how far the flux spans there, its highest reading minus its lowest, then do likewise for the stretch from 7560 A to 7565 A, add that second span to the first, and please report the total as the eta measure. 1.85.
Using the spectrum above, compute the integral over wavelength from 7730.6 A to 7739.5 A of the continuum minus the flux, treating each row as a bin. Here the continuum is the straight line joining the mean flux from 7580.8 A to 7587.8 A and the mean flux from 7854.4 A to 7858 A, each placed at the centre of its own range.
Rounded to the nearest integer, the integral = 7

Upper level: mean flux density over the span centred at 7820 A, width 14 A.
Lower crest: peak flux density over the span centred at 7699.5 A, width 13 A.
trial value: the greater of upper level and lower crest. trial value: 11.49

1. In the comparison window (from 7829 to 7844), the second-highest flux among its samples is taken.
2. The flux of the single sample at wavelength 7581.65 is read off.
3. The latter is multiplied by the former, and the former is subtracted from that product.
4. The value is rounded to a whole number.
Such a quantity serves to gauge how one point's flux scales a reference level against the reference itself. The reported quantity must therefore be 121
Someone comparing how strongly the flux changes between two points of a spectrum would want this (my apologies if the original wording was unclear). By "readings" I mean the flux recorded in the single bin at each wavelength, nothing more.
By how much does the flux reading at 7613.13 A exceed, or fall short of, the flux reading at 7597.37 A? -1.1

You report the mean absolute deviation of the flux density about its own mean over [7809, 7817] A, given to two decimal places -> 0.20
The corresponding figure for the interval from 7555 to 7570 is 0.20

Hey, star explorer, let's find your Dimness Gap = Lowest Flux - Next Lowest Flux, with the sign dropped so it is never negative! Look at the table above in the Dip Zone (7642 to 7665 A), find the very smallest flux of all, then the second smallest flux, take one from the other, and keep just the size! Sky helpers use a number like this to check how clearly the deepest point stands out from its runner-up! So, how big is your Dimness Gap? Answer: 0.29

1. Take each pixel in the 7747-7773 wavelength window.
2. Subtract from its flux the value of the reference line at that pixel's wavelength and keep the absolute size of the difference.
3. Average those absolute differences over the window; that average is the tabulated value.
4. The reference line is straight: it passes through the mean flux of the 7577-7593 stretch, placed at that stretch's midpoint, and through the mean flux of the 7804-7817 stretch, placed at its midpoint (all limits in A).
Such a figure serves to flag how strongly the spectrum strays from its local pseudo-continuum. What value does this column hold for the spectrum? 0.37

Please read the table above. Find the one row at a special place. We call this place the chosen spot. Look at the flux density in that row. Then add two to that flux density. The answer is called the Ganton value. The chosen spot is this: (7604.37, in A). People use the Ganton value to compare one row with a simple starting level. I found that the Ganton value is 13.8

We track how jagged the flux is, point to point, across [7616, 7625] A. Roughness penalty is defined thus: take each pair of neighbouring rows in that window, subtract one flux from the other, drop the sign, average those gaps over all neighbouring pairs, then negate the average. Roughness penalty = -0.21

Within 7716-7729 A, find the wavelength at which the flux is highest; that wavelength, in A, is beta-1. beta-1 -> 7727.94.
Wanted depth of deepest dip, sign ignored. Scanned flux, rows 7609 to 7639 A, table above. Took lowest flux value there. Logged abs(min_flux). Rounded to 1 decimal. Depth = 9.8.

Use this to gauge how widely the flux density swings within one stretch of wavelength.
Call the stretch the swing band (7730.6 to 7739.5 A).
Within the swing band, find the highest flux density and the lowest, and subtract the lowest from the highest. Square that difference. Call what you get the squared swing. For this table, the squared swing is 1.1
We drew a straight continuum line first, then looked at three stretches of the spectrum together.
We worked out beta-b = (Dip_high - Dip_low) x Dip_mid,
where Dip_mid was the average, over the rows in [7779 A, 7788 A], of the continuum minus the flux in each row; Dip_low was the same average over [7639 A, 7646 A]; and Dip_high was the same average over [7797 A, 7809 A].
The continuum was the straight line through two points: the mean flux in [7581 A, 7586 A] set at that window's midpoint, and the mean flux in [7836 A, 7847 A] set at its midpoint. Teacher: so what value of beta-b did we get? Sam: 0.11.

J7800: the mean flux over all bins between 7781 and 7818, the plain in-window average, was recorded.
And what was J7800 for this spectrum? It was 11.0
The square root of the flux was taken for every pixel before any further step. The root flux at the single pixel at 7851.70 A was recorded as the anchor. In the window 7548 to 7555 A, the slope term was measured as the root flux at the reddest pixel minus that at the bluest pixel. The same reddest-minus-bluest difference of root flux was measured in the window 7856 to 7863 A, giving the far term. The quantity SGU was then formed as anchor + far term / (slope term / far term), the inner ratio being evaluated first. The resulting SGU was 3.8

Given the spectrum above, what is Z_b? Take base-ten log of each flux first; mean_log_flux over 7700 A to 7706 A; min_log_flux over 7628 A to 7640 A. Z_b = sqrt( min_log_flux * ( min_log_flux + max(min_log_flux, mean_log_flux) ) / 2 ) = 1.03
